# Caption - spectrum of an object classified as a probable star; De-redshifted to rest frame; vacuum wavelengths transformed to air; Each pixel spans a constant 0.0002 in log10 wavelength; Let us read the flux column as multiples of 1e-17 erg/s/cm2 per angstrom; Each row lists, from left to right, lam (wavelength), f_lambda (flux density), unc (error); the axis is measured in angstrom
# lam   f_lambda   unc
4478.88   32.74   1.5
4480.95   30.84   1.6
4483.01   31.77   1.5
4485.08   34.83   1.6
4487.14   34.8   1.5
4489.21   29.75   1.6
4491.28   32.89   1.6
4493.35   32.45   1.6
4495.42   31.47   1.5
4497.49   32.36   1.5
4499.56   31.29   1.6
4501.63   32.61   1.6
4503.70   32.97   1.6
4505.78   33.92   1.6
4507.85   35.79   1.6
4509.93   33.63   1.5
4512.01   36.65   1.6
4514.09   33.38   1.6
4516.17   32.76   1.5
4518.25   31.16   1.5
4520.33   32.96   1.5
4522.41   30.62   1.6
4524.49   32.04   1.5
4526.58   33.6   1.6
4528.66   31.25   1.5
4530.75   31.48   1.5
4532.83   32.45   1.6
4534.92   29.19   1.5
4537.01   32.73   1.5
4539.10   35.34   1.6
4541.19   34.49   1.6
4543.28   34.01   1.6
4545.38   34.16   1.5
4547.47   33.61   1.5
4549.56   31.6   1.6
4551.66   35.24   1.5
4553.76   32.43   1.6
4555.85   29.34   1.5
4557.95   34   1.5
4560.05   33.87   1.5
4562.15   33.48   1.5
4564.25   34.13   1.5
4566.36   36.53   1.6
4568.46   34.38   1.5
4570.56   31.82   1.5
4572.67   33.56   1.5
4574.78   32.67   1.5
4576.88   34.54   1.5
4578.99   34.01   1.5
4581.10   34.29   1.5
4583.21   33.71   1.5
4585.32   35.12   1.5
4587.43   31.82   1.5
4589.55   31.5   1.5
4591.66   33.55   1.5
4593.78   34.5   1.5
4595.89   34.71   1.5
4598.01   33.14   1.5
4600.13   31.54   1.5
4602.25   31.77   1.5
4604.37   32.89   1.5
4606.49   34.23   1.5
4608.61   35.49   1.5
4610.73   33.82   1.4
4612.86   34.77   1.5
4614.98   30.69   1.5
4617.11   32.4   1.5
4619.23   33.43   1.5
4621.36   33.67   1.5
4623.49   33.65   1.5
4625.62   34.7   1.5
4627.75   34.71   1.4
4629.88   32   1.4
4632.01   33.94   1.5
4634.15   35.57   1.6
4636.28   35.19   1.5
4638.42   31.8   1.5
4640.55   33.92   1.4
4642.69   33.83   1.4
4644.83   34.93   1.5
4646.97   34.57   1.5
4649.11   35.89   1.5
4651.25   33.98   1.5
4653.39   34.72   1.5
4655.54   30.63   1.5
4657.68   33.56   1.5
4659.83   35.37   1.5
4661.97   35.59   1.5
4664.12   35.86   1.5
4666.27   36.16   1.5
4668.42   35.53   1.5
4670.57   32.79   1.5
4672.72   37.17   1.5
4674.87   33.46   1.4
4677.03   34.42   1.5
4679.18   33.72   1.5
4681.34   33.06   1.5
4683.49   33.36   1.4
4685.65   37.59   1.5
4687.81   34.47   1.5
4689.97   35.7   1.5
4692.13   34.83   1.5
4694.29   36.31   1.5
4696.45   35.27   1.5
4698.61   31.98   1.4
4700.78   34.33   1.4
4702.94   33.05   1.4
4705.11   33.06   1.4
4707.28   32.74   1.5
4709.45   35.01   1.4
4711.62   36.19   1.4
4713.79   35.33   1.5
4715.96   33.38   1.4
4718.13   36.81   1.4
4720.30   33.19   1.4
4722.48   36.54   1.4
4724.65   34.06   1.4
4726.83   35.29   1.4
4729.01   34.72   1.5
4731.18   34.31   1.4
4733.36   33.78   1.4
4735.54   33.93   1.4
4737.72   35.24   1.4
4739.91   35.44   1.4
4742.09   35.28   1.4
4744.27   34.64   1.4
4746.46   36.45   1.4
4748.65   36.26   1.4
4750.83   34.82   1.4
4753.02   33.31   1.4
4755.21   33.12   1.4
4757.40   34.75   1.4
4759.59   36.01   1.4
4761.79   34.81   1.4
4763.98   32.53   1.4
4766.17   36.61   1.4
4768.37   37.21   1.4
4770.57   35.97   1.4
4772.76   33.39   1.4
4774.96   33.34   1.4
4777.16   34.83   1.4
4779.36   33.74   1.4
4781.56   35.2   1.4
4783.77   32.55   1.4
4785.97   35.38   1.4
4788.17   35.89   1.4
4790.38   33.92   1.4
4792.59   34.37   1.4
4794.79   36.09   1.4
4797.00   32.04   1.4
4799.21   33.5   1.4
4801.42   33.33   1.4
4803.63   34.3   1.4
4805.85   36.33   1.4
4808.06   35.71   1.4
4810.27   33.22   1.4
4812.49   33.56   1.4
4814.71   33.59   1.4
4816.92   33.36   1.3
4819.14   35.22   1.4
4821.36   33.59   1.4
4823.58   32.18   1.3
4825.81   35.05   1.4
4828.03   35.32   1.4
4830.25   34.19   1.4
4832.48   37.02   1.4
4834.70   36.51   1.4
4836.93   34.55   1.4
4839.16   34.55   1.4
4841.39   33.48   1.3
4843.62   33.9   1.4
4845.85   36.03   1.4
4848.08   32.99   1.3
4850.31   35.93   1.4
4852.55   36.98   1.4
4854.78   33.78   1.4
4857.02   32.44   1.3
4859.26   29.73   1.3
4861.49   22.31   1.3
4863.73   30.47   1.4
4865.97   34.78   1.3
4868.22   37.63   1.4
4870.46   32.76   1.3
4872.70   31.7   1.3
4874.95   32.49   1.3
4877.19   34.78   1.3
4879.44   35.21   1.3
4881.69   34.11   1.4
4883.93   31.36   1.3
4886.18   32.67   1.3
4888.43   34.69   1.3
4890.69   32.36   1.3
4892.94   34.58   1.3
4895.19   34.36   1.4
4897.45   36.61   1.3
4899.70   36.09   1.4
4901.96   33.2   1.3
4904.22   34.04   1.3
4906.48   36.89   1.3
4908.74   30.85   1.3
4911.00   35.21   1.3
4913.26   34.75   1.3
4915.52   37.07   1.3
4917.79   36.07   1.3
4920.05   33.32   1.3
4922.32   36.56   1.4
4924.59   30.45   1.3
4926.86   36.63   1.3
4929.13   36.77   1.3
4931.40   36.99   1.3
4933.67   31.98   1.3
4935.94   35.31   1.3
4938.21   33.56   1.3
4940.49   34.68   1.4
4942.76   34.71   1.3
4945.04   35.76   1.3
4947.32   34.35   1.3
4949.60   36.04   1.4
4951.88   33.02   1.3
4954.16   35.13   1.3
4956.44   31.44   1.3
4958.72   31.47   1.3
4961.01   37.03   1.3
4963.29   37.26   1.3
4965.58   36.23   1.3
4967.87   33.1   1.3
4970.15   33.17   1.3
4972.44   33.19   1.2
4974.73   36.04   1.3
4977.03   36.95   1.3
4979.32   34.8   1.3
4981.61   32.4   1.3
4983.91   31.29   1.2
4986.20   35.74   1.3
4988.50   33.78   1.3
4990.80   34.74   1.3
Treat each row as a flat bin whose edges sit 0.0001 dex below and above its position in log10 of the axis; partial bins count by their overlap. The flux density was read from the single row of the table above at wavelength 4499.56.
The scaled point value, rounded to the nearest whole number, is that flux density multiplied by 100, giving 3129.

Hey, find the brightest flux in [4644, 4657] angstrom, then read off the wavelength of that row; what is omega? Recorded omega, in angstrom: 4649.11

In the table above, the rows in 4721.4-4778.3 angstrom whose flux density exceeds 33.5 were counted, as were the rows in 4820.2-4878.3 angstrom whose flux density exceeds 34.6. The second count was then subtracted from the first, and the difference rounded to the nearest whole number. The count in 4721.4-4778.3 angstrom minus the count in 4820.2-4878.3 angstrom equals 11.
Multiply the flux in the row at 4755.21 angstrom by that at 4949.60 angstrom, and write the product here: 1194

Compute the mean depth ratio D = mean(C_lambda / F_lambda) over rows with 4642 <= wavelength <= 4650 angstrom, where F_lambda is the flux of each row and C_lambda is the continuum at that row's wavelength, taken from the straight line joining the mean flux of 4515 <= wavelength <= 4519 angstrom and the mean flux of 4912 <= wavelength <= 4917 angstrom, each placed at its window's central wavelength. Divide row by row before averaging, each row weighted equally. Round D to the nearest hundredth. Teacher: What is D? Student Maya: 0.96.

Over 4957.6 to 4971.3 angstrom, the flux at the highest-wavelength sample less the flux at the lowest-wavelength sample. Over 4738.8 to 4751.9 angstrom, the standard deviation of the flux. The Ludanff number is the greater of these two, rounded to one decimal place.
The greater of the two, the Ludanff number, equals 1.7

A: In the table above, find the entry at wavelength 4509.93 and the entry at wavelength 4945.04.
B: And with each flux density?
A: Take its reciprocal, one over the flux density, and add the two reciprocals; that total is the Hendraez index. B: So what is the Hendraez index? 0.0577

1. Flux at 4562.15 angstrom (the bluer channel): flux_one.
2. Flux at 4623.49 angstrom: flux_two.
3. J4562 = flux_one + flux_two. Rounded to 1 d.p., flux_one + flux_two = 67.1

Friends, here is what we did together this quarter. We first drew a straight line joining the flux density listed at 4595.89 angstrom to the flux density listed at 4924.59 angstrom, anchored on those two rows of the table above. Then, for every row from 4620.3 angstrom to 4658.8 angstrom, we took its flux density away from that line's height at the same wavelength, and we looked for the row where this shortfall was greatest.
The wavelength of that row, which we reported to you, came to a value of 4655.54 angstrom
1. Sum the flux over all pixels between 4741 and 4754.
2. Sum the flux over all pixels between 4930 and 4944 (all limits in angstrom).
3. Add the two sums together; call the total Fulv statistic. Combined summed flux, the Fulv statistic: 418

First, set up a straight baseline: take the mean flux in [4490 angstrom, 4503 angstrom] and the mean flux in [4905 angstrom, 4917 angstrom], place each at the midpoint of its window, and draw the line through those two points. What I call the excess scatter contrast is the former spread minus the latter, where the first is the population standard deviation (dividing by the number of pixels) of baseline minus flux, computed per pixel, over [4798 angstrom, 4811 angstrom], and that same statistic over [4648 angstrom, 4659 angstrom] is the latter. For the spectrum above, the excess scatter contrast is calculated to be -0.6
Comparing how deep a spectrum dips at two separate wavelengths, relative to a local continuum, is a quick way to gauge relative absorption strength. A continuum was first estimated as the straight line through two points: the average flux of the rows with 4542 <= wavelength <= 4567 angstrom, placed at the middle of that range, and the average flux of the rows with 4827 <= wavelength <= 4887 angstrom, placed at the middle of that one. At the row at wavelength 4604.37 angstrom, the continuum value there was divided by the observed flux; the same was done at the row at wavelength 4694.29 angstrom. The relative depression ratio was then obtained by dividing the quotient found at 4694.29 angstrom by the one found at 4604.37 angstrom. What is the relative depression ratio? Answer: 0.91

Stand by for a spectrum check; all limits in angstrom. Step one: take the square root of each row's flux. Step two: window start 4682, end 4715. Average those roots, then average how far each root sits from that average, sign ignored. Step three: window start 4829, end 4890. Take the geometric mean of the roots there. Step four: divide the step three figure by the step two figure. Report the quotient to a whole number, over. 55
